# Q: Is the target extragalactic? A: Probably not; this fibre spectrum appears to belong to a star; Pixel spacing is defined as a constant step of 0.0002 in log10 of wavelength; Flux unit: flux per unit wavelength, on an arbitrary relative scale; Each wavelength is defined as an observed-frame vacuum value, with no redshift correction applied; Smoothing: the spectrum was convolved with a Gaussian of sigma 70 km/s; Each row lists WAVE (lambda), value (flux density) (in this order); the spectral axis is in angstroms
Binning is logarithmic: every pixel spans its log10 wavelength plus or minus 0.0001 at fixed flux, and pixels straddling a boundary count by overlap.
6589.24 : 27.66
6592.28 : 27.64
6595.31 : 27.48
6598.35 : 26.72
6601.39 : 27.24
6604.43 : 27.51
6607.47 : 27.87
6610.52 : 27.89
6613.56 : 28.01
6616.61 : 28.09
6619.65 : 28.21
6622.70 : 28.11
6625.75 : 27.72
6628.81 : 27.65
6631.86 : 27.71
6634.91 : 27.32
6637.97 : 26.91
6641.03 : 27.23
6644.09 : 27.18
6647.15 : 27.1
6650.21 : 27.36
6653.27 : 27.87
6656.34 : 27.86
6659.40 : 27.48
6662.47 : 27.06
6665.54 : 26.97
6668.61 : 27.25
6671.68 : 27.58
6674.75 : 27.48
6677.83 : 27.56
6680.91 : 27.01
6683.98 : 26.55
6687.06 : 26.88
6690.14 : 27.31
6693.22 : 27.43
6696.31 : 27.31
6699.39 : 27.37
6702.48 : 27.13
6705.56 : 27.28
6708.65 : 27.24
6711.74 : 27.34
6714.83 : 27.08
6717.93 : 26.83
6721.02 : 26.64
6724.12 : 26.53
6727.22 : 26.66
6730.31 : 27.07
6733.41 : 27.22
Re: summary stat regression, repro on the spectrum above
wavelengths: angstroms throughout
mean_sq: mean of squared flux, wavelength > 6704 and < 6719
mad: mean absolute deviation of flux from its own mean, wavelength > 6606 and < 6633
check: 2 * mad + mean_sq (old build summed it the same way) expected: 738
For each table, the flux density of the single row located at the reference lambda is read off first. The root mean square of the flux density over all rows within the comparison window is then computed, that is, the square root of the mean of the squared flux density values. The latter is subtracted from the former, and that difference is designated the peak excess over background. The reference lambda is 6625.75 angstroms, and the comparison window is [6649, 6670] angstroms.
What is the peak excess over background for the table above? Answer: 0.3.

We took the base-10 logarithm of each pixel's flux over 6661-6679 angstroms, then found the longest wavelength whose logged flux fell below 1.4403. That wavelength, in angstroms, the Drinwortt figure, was 6677.83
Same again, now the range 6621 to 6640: 6637.97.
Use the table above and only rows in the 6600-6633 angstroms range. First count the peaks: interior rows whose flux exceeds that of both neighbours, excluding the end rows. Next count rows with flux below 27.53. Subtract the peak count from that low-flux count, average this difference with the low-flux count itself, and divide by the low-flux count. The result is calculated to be 0.75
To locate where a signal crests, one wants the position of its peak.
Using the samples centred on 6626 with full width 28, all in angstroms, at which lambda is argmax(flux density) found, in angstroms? 6619.65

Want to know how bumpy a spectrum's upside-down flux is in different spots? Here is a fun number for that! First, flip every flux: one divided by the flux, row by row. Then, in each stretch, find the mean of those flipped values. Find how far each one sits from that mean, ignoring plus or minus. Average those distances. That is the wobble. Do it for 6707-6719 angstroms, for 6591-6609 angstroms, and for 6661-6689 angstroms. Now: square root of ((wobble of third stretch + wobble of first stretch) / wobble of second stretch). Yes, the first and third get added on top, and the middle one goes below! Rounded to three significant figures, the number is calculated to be 1.26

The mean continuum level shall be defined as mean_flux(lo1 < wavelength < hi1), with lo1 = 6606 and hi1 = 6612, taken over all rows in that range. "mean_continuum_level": 27.9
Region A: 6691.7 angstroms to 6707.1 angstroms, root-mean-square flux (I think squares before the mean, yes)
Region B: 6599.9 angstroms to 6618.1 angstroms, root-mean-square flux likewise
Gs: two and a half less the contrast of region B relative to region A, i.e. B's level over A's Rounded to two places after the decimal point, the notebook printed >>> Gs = 1.48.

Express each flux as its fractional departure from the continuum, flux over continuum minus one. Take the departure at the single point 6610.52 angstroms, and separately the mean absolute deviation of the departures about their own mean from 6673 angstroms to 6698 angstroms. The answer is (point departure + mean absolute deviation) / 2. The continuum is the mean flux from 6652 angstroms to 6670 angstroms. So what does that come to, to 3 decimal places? 0.014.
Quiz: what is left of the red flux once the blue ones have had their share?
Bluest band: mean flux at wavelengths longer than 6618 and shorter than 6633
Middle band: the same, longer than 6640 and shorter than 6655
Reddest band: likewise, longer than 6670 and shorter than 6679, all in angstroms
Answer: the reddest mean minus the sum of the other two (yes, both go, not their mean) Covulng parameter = -27.7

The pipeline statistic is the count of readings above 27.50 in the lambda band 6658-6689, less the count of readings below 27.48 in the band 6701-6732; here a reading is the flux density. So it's -8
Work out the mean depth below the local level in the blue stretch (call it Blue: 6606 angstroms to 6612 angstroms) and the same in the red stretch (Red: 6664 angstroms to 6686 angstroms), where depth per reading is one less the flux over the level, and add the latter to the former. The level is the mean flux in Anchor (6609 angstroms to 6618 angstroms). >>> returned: 0.033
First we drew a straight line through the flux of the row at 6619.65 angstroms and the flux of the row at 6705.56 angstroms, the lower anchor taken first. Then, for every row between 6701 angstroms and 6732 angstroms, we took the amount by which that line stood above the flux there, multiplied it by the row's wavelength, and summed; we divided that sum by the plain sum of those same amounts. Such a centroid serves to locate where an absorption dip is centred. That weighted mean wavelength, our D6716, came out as 6720.8 angstroms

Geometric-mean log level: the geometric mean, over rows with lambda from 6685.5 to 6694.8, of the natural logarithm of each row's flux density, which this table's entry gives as 3.30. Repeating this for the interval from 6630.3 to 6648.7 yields 3.30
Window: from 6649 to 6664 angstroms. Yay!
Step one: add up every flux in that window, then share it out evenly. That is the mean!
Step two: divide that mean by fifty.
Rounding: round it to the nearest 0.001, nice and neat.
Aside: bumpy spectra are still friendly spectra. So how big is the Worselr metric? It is 0.551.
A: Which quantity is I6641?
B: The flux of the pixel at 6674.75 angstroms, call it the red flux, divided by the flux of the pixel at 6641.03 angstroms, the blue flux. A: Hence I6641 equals 1.01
